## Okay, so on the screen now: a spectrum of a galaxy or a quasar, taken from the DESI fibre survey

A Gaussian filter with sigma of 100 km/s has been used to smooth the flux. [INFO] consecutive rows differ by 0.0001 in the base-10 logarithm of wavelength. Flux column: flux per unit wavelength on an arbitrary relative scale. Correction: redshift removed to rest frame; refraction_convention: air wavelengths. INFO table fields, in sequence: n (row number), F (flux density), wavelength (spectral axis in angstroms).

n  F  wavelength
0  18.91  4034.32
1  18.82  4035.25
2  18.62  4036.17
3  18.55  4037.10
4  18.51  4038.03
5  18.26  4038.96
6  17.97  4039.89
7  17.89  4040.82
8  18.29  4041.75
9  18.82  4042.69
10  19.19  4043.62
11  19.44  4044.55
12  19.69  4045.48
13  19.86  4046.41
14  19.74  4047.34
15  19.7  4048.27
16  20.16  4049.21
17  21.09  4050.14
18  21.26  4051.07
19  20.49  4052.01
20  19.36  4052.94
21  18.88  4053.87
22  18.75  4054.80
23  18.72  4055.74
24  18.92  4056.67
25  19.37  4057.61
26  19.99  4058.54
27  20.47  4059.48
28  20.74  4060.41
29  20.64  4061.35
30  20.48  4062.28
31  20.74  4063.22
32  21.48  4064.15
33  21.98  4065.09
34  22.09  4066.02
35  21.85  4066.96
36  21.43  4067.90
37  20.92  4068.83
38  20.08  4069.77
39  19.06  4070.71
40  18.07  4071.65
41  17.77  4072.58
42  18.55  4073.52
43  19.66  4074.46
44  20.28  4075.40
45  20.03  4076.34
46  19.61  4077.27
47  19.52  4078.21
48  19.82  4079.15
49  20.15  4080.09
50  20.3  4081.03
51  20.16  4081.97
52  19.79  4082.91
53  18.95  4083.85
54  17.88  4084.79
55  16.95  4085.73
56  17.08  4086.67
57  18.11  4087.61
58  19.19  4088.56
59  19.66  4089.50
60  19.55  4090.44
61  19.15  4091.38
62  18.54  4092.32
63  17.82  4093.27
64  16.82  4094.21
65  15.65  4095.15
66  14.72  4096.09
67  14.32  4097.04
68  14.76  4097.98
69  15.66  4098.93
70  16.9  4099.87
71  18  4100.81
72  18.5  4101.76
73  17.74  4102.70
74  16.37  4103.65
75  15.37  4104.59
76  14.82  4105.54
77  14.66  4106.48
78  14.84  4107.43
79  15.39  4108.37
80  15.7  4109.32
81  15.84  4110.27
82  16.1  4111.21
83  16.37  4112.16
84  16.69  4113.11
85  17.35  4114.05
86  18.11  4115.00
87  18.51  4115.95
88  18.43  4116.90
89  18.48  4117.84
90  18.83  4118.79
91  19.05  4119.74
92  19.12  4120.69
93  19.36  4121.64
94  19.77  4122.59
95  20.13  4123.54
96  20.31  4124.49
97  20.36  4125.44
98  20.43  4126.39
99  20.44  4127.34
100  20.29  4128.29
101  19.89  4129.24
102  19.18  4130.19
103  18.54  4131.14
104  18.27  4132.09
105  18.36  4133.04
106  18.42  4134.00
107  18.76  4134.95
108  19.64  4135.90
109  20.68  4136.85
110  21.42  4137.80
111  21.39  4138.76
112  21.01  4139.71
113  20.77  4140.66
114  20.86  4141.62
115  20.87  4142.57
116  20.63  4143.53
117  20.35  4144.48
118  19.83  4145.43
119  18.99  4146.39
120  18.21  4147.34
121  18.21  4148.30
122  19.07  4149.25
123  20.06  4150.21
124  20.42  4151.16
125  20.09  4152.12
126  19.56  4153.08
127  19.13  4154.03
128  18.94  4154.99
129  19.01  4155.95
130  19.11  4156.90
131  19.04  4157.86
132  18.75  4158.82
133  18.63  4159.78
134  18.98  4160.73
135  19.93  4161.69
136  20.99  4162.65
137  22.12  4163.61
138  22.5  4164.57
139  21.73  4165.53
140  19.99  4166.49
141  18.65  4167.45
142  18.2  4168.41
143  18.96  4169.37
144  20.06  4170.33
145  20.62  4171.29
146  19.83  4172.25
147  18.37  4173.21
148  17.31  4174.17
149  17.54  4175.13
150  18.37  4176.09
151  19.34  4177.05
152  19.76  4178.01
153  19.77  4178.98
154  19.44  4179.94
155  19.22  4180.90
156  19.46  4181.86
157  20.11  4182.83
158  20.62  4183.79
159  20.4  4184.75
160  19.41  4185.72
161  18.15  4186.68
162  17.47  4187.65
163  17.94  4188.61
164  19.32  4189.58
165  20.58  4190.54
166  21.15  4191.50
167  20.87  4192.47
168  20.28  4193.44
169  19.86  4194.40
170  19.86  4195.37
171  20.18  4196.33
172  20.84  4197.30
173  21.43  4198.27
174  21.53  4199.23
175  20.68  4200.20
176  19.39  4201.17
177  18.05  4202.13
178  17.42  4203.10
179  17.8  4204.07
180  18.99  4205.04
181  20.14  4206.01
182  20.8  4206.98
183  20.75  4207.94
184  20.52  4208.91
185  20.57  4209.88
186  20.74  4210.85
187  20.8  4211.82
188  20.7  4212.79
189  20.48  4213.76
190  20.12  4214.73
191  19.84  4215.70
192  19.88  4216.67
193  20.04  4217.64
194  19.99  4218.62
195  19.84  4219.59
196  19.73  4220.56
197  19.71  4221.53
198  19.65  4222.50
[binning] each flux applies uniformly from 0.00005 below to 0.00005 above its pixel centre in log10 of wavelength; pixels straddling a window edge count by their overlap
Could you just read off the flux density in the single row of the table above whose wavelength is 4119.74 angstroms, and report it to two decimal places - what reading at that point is 19.05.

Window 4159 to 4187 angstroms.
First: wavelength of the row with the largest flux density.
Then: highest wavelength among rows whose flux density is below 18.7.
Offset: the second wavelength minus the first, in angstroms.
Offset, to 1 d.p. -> 22.1 angstroms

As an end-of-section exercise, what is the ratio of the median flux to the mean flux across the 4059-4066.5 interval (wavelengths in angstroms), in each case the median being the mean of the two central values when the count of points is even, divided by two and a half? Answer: 0.3936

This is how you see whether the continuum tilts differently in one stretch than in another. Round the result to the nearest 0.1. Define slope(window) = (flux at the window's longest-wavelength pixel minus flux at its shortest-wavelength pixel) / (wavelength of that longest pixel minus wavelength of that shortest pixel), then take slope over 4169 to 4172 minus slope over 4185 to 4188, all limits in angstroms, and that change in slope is 1.9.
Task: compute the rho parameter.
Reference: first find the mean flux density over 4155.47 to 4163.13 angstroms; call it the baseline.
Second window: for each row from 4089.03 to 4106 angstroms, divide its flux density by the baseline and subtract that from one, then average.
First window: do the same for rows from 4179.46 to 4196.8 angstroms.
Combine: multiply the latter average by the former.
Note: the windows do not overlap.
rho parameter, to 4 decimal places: -0.0024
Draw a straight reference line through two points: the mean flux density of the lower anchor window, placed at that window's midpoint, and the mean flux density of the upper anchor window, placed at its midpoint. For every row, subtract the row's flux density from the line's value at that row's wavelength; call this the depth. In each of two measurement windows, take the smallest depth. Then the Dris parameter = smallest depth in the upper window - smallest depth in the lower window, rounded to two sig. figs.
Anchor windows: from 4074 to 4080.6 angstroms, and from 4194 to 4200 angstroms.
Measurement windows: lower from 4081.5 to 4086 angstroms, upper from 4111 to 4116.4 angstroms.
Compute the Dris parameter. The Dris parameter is 1.9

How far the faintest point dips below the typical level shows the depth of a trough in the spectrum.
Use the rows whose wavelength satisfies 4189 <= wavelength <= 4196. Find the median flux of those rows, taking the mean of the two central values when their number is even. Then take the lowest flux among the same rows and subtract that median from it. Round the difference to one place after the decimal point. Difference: -1.0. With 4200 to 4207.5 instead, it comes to -1.8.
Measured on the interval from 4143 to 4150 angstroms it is -0.9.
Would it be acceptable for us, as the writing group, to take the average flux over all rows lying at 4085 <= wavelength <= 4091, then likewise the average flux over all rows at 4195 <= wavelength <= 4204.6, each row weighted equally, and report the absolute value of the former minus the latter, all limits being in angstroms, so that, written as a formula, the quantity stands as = 1.3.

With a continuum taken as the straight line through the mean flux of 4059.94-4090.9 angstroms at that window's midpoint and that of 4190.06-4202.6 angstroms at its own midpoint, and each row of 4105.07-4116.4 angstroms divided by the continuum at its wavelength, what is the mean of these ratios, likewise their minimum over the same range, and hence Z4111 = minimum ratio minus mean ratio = -0.076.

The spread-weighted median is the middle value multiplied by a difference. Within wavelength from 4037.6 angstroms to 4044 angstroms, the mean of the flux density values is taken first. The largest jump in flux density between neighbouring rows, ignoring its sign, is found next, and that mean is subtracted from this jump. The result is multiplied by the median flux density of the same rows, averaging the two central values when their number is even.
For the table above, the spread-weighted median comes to -327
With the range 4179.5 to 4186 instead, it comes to -366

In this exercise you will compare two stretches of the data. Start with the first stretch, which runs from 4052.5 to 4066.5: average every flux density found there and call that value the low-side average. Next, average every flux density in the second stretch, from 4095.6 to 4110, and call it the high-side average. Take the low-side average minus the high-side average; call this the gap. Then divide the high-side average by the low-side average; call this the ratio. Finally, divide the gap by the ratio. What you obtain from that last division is 5.5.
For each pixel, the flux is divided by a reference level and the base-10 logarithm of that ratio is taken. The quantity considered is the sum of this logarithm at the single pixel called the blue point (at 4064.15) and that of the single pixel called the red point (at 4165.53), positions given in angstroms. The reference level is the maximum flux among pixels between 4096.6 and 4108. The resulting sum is 0.13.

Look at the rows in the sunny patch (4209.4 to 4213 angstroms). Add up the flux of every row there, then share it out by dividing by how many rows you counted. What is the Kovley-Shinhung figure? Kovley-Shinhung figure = 20.7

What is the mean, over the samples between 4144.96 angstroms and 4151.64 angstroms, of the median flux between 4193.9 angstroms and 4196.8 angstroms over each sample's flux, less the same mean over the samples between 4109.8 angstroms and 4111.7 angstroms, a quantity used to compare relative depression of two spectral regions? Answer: -0.21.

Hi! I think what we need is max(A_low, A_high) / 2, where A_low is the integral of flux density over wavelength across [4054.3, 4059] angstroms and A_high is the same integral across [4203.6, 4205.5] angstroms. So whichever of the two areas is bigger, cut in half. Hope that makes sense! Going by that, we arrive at 45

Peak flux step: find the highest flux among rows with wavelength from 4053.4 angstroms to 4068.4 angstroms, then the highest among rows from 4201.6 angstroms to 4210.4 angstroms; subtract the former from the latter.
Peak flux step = -1.3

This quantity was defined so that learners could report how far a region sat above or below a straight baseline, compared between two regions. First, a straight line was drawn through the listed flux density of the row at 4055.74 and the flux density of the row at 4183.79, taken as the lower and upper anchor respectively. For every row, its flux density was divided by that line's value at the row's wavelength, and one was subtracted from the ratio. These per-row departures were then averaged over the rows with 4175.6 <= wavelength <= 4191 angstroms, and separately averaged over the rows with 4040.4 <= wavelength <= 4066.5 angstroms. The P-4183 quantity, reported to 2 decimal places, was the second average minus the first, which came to 0.13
